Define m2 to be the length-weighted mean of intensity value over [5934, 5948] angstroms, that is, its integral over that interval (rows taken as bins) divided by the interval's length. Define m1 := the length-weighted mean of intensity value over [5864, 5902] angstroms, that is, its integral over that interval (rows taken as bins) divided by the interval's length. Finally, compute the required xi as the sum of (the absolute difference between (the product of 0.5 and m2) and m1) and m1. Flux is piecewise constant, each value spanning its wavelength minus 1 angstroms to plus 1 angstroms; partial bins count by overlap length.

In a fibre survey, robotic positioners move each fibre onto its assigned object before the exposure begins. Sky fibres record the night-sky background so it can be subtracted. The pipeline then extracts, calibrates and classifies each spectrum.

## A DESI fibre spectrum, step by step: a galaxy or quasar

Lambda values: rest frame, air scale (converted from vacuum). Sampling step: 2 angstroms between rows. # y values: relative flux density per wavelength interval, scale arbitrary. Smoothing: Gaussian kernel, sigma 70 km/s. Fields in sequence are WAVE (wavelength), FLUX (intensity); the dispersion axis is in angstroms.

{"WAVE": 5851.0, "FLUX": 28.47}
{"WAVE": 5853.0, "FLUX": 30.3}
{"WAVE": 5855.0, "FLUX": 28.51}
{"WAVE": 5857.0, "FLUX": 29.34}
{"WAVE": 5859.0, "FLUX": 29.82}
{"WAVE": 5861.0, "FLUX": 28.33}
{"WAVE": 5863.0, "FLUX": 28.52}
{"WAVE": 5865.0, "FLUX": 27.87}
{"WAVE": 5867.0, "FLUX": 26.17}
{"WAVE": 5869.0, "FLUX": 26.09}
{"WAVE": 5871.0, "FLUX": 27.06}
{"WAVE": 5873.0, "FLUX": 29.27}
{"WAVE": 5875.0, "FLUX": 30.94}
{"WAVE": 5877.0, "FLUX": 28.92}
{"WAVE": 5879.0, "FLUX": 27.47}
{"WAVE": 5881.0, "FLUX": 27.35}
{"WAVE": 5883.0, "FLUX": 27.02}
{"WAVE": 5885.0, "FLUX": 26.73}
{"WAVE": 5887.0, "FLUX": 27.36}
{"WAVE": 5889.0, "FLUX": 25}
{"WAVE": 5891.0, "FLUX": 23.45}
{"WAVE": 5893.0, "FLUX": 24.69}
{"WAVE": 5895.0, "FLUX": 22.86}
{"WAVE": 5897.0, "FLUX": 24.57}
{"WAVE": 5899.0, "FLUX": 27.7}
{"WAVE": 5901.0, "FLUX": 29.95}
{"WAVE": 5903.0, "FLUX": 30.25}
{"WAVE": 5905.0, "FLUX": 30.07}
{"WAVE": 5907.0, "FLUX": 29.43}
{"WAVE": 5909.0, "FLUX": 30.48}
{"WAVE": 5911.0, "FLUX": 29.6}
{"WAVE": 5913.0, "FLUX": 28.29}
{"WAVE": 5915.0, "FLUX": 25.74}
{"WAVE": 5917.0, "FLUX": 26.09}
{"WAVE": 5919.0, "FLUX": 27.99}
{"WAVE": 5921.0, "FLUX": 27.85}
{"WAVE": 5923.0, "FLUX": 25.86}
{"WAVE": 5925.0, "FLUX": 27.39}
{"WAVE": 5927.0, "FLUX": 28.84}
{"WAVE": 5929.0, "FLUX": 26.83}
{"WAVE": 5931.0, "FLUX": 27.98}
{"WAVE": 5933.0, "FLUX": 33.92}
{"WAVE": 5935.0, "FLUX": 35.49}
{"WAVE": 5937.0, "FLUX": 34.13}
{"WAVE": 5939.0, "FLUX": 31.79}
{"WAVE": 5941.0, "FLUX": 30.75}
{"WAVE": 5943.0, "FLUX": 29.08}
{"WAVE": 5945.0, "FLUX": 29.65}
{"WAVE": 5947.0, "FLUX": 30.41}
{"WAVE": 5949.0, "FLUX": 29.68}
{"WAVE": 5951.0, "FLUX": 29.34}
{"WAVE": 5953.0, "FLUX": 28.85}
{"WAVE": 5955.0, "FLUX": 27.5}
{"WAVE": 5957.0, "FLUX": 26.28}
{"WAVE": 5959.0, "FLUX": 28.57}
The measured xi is 37.9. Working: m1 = 26.9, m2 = 31.6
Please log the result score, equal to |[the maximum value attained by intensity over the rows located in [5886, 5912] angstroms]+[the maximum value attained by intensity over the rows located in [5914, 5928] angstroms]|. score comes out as 59.3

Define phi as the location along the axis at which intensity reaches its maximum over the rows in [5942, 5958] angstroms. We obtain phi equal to 5947.0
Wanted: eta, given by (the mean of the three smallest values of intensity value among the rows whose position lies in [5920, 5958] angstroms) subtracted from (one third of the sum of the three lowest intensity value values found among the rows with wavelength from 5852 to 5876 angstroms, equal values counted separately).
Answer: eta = 0.1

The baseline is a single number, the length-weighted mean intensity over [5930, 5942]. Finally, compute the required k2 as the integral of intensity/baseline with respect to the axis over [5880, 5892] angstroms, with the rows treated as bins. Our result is 9.7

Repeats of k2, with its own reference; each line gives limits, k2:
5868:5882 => 12.2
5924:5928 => 3.5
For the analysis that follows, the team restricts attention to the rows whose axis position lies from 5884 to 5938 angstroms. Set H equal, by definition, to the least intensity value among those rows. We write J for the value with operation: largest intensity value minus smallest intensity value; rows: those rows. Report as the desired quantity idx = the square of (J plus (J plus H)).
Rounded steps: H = 22.86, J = 12.6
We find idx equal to 2316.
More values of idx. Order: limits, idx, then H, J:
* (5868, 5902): 1523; 22.86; 8.1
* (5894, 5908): 1417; 22.86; 7.4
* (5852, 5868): 1185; 26.17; 4.1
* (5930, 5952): 1849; 27.98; 7.5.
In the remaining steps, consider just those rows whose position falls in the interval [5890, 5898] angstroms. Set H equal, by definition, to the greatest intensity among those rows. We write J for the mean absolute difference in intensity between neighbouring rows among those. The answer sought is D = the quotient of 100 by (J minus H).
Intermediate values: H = 24.69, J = 1.6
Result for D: -4.33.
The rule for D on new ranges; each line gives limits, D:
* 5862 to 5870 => -3.61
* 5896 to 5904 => -3.53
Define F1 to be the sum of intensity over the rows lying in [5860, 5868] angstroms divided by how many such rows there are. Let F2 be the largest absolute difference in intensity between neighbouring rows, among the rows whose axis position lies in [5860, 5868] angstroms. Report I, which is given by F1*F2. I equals 47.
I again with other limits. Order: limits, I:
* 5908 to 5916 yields 73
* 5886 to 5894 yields 59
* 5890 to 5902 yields 80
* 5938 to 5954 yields 50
